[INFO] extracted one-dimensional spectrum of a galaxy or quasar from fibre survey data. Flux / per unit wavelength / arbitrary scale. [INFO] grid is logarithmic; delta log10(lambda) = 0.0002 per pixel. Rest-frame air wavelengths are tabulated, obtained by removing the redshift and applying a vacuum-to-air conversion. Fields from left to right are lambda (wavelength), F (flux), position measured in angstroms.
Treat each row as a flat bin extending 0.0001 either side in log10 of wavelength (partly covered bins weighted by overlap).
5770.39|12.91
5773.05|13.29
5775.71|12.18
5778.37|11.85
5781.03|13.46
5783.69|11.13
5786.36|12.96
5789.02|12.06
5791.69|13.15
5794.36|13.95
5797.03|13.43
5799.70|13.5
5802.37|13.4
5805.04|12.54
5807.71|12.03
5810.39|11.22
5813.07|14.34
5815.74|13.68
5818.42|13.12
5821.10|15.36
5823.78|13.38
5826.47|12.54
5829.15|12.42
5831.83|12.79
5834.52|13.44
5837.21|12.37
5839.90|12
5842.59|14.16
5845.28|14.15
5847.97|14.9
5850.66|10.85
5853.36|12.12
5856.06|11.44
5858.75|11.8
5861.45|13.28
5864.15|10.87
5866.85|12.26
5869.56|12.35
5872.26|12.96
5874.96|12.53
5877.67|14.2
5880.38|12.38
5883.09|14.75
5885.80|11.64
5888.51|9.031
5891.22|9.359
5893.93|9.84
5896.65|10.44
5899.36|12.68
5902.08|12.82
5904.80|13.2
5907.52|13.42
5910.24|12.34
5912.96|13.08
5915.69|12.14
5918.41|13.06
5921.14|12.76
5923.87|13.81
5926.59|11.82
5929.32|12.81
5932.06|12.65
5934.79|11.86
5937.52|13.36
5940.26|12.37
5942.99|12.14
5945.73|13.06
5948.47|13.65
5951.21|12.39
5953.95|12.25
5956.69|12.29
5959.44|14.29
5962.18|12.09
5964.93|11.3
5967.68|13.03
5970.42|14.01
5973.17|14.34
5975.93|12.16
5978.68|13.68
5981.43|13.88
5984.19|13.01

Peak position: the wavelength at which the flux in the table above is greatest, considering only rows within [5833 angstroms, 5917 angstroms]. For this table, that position 5847.97 angstroms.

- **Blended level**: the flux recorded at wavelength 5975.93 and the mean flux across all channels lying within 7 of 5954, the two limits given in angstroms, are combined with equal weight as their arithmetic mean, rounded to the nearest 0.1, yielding 12.6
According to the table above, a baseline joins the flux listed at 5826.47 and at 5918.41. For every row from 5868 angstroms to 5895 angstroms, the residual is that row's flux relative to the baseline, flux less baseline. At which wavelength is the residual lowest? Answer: 5888.51 angstroms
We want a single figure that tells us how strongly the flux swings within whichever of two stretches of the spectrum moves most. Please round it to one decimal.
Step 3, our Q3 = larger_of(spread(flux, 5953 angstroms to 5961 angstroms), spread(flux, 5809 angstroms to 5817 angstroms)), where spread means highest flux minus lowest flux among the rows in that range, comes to 3.1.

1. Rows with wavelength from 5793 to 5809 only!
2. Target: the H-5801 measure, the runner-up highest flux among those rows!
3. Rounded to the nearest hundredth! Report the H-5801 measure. 13.50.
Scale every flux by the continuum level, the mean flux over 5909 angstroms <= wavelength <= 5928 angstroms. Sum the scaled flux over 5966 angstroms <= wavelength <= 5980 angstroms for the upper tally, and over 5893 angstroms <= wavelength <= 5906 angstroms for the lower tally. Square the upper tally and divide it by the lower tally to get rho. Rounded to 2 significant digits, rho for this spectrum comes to 6.0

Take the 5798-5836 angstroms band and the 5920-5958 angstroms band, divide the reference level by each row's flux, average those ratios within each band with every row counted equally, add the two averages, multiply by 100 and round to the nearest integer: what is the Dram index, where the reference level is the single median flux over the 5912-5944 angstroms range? 198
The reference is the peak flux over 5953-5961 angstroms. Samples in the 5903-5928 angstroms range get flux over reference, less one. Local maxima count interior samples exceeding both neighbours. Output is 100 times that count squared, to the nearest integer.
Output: 1600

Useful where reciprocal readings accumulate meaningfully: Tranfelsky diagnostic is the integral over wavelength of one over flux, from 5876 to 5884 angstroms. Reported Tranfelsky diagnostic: 0.59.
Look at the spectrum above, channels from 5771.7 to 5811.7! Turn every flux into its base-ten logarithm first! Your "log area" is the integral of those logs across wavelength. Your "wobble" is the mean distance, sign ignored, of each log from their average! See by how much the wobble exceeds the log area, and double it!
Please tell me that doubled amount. -88.1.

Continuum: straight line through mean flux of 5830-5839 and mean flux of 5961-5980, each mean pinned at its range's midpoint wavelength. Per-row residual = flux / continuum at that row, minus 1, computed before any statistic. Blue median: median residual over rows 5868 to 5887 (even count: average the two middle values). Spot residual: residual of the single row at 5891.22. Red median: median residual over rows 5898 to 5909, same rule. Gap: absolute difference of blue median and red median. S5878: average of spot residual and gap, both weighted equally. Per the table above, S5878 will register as -0.12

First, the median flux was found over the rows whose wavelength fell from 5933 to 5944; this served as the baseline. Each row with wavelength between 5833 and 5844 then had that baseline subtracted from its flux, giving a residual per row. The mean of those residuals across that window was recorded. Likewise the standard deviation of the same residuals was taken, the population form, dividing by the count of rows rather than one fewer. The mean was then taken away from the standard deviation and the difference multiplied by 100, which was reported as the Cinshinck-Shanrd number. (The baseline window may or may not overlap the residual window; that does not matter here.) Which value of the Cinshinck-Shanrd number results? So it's 12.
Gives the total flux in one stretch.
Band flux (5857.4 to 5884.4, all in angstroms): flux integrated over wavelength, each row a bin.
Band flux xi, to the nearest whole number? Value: 344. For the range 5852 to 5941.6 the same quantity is 1101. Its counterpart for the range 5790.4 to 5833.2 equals 564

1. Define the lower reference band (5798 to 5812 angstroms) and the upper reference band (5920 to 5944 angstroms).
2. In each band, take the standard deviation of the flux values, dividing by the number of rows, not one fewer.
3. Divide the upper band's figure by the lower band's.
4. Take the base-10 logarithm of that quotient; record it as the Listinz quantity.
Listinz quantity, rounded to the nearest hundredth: -0.14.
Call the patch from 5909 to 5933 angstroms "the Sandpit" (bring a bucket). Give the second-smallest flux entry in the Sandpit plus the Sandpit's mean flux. 24.9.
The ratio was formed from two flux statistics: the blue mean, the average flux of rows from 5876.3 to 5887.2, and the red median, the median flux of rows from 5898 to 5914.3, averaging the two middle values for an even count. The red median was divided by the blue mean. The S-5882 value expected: 0.98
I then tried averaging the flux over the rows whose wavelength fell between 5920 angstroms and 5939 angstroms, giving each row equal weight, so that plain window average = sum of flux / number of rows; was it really 12.7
